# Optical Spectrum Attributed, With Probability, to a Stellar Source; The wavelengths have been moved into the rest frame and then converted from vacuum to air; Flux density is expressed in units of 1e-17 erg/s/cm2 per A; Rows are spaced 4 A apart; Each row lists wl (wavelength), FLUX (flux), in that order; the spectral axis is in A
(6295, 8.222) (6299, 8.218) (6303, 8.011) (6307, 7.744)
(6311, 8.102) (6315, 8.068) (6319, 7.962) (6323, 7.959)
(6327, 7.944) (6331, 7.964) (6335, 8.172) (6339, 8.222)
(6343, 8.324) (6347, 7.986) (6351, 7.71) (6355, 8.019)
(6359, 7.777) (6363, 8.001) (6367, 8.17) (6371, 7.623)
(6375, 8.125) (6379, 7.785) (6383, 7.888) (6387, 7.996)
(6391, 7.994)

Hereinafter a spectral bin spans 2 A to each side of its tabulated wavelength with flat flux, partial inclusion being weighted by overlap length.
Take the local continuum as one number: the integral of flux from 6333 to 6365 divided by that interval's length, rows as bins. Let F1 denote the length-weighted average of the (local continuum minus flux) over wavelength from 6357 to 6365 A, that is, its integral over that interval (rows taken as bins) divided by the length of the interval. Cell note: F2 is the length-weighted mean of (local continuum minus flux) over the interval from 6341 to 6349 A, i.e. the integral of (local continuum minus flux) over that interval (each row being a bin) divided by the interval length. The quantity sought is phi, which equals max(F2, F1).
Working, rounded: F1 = 0.137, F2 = -0.13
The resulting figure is 0.137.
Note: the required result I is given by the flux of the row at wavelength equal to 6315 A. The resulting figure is 8.068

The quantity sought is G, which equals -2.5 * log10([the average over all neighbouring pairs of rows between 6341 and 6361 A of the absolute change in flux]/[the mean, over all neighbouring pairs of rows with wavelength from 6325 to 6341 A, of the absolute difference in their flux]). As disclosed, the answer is -1.2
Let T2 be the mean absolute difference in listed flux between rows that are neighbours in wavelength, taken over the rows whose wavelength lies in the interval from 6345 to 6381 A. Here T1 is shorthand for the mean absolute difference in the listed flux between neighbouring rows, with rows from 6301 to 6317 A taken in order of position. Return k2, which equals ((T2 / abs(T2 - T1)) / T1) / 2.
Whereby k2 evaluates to 7.0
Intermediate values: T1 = 0.22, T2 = 0.33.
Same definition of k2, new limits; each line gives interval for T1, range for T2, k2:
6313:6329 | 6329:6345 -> 18.5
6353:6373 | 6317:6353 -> 1.3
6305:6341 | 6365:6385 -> 6.9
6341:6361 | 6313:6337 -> 0.5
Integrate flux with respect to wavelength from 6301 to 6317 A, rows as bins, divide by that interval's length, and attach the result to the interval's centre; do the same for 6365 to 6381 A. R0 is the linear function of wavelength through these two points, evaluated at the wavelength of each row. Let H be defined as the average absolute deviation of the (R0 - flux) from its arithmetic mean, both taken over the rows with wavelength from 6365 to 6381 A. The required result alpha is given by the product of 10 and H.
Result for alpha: 2.2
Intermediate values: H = 0.22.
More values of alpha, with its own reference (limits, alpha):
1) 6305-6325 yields 0.9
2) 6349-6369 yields 1.6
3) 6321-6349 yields 1.4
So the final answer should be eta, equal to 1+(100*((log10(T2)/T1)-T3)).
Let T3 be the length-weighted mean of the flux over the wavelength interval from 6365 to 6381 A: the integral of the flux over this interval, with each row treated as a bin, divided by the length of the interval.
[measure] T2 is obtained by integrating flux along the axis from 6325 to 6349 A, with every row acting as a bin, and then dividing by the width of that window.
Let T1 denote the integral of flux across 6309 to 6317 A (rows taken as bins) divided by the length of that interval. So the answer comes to -780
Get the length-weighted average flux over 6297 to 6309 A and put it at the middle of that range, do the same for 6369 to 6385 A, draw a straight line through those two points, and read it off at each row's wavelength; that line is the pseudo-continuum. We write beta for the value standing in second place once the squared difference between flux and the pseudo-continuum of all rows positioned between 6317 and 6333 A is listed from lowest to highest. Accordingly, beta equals 0.000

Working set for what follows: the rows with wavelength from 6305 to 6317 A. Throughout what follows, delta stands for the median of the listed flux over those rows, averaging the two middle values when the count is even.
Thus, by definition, 8.07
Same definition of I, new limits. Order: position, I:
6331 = 7.964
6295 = 8.222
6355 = 8.019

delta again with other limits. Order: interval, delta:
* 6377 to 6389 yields 7.89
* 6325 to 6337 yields 7.96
